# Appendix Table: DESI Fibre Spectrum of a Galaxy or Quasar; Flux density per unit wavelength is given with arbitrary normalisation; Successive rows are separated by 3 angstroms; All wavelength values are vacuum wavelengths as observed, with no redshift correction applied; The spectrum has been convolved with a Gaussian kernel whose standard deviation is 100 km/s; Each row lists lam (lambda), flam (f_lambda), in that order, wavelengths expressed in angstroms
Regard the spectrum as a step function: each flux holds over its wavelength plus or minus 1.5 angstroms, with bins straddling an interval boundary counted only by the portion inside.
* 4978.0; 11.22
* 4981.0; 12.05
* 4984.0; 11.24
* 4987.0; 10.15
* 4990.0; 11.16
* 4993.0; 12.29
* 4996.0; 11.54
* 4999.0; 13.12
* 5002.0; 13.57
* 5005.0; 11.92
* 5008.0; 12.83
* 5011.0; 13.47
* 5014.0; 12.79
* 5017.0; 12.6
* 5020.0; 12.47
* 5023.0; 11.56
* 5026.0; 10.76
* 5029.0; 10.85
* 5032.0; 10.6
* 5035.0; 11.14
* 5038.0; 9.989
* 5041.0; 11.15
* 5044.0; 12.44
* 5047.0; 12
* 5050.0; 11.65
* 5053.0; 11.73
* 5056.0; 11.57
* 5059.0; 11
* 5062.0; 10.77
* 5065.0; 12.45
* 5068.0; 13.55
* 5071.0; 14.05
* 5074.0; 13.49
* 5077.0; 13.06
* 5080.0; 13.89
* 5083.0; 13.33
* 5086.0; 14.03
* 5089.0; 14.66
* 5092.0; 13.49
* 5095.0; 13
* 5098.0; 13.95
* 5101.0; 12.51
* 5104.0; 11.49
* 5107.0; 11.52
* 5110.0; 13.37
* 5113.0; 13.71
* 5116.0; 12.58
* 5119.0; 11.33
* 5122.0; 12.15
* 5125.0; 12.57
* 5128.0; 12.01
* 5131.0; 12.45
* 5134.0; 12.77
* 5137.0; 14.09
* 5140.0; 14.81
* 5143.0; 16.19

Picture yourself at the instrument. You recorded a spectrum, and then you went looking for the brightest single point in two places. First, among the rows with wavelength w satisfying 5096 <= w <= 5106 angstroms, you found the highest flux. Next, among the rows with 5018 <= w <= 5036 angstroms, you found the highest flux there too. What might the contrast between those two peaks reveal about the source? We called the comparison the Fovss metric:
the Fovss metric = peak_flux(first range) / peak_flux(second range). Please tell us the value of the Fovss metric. 1.12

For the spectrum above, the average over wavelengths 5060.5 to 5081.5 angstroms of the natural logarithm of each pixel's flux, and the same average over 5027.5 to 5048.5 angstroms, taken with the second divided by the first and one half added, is 1.44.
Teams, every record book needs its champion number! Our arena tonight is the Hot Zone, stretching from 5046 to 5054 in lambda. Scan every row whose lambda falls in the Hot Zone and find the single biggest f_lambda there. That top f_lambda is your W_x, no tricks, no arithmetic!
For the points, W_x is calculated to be 12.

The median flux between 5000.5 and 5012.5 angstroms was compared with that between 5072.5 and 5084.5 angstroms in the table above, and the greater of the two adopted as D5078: 13.4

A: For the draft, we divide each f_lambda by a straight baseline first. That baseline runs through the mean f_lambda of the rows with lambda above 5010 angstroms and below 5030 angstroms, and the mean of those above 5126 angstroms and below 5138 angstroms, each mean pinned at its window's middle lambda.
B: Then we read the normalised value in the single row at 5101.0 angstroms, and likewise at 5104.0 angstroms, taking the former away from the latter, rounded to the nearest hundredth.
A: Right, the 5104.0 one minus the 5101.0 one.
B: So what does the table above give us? -0.08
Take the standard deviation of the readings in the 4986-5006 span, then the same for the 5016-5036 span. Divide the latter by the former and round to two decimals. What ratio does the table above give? 0.70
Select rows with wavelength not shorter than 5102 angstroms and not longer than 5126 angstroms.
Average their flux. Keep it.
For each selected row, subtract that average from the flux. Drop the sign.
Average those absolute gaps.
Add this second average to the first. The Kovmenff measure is 13.1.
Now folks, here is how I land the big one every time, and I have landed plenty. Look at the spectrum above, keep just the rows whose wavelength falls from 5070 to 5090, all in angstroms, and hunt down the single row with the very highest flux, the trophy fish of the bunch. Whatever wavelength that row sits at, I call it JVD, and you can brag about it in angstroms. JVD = 5089.0 angstroms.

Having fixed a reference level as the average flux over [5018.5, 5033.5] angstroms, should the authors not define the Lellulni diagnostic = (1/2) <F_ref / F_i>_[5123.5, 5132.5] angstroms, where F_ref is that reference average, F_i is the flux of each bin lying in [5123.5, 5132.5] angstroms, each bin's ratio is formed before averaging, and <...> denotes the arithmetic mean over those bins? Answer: 0.456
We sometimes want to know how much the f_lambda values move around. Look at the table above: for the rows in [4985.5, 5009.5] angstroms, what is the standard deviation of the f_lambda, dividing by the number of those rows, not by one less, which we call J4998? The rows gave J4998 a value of 1.05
